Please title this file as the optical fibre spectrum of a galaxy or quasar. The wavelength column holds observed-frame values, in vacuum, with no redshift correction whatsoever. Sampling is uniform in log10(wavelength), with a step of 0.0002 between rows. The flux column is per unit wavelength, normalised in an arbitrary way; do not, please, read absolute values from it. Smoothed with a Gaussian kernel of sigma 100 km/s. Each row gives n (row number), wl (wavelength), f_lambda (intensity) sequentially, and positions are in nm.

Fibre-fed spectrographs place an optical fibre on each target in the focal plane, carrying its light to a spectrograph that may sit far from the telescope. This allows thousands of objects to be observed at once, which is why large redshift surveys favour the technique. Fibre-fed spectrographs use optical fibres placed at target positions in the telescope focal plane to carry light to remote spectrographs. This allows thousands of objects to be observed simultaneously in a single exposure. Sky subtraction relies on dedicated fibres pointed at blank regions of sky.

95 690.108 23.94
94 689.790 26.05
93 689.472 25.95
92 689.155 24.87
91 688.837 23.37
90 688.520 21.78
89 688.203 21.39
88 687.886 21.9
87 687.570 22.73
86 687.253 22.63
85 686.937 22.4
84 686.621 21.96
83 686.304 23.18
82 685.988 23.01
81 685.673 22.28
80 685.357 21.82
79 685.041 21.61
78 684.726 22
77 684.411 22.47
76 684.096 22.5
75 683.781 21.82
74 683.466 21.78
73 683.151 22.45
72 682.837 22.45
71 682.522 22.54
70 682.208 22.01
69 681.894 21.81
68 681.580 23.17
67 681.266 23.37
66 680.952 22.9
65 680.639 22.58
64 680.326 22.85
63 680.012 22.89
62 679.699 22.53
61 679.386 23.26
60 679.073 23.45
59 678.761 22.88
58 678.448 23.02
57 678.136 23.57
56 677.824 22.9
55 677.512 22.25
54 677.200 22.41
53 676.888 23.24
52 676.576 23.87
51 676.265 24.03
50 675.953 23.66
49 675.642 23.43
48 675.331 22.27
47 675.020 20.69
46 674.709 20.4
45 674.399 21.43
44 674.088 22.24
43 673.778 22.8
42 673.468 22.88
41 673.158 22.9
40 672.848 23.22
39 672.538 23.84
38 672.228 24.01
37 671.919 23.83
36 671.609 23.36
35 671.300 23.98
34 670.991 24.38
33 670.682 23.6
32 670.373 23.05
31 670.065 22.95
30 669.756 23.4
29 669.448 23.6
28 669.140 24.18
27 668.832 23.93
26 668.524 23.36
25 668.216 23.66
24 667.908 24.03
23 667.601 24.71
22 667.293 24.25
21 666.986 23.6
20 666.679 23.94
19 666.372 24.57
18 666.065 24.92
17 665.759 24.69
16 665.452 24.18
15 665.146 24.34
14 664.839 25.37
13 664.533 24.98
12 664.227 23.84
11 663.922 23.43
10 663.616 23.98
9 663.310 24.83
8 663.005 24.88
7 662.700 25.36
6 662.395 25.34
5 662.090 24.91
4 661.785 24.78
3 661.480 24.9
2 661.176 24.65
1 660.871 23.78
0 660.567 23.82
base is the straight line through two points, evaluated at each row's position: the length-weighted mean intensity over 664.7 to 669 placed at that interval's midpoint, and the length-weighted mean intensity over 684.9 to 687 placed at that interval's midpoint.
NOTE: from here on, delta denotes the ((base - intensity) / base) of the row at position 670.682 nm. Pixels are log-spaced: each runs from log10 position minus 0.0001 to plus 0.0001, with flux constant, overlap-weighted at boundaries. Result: 0.01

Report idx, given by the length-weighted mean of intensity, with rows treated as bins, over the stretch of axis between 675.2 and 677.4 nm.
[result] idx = 23.26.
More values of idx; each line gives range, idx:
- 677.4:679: 22.98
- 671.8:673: 23.72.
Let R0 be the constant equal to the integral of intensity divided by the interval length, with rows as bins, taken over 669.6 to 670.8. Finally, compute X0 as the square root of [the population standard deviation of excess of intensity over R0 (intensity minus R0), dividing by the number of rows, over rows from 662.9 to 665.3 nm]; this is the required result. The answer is 0.79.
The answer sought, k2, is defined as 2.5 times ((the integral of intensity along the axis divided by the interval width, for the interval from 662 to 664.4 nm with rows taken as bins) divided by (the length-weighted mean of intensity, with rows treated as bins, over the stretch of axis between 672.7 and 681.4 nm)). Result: 2.70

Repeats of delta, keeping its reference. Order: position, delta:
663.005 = -0.01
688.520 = 0.01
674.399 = 0.09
